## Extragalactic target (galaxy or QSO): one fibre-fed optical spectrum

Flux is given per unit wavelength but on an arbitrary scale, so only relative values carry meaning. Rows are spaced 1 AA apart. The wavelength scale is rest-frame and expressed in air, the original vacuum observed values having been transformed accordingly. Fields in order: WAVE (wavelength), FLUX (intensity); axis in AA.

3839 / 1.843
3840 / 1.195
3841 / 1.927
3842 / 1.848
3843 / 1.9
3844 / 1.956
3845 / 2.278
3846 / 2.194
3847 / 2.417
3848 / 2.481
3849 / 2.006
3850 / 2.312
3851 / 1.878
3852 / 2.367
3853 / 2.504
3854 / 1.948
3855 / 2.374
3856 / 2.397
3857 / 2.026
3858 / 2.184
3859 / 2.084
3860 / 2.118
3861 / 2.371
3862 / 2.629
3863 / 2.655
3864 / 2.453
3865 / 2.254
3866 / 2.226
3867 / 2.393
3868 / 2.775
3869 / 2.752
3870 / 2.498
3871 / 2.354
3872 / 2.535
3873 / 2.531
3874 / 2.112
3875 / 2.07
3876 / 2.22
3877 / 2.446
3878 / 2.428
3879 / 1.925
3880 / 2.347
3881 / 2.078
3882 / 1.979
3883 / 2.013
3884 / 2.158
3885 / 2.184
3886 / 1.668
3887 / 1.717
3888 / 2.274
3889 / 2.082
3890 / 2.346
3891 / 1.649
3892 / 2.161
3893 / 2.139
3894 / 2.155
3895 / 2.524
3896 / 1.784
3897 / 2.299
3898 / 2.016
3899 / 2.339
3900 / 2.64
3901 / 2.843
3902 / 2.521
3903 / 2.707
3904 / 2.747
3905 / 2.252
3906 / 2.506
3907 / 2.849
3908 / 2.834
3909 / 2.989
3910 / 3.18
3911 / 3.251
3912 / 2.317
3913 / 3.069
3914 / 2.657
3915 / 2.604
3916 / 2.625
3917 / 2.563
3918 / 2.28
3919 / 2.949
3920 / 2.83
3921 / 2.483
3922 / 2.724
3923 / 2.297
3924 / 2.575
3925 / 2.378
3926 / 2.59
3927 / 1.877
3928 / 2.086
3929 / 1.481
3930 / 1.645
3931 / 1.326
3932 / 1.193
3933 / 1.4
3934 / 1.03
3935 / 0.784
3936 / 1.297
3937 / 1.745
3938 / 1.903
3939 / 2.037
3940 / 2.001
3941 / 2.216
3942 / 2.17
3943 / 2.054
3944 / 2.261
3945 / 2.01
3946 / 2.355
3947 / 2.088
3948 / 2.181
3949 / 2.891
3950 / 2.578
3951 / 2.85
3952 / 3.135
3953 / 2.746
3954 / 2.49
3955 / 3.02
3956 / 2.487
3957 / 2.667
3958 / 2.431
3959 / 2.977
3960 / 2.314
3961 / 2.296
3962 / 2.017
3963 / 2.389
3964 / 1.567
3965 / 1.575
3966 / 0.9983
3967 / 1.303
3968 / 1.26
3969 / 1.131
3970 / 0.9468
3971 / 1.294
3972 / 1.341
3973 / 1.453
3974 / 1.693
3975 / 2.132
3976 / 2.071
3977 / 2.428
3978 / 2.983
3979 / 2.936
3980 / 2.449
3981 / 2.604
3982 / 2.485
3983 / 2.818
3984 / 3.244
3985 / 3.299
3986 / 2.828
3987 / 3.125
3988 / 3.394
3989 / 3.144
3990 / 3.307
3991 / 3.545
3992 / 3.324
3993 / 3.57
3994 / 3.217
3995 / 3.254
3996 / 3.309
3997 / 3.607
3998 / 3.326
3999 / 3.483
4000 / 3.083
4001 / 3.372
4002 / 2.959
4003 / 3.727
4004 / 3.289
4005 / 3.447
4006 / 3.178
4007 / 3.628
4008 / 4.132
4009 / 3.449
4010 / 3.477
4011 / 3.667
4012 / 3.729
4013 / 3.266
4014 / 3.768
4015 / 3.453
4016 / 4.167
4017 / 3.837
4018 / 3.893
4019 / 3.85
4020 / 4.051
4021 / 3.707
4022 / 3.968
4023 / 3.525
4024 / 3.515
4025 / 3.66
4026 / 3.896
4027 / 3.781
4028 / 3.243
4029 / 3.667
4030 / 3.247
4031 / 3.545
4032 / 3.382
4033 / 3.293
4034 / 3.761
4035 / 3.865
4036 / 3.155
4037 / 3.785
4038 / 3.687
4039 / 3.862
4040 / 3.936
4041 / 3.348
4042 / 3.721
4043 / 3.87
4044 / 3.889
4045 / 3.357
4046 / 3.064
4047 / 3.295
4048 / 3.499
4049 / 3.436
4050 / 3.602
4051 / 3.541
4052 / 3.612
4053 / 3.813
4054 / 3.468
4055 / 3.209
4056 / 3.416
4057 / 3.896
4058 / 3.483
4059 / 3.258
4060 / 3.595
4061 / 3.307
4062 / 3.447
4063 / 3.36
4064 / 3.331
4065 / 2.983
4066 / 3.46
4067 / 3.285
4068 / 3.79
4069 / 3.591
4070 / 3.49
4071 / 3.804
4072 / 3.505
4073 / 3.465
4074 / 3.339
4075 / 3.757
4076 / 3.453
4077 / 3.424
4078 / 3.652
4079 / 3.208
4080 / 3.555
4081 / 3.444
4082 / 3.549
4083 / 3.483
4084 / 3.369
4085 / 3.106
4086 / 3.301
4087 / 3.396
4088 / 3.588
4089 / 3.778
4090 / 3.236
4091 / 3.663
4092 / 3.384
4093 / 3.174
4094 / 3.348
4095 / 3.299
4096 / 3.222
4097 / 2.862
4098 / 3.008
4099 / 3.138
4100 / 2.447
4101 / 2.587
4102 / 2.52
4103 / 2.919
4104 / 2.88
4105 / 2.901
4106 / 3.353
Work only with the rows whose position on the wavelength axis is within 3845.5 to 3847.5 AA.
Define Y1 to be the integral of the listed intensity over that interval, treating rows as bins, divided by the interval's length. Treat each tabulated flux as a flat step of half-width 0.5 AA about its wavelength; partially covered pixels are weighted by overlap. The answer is 2.3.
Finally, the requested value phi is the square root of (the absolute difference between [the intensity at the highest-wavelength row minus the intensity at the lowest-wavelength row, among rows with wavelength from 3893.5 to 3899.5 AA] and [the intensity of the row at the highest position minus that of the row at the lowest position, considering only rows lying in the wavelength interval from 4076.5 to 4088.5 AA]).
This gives 0.14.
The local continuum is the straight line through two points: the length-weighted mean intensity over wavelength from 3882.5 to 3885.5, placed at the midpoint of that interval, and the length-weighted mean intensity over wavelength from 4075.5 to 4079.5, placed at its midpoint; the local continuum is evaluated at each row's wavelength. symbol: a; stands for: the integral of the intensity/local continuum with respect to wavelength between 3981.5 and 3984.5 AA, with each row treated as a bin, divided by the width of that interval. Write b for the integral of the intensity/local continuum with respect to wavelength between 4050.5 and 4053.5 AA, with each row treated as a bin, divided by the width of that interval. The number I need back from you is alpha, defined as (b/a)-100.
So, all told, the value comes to -98.9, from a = 1.02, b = 1.12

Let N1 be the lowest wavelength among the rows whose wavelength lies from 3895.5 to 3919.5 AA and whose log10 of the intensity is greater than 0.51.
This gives 3911 AA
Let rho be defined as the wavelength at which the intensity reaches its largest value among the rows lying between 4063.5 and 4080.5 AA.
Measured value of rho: 4071 AA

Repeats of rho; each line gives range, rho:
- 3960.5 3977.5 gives 3977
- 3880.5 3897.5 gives 3895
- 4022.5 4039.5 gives 4026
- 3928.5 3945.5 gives 3944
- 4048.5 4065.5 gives 4057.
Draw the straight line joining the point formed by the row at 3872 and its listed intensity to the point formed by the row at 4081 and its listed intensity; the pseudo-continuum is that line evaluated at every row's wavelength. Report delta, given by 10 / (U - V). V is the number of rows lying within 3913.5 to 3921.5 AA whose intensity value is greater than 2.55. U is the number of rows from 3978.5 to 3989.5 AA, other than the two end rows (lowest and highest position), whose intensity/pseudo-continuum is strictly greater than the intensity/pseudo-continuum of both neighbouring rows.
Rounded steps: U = 3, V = 6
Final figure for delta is -3.3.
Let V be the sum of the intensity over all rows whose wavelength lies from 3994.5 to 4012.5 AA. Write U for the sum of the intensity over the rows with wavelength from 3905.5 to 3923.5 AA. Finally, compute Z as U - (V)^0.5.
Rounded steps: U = 49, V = 62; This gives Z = 41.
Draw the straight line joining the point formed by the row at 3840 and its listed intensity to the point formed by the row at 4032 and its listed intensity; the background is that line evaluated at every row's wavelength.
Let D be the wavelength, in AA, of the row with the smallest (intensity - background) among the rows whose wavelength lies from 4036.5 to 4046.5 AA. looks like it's 4046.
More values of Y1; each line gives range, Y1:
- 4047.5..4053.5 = 3.6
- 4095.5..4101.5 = 2.9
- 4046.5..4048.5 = 3.4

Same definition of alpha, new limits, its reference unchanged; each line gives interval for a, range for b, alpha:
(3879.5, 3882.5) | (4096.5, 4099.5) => -99.2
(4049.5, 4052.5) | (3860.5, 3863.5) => -98.8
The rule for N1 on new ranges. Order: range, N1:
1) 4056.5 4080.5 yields 4057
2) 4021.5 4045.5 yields 4022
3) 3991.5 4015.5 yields 3992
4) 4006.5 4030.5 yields 4007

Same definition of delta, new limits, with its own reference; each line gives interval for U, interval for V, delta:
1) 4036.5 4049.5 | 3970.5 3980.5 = 10.0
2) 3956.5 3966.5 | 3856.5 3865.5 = 10.0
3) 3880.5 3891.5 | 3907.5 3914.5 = -3.3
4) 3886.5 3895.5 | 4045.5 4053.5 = -2.0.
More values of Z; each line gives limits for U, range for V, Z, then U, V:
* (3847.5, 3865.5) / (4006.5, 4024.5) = 33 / 41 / 67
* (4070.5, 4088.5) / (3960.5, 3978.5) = 57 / 62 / 31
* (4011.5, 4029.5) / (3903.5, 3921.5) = 60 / 67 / 49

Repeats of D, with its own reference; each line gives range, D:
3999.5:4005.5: 4002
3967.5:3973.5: 3970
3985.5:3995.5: 3986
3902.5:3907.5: 3905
